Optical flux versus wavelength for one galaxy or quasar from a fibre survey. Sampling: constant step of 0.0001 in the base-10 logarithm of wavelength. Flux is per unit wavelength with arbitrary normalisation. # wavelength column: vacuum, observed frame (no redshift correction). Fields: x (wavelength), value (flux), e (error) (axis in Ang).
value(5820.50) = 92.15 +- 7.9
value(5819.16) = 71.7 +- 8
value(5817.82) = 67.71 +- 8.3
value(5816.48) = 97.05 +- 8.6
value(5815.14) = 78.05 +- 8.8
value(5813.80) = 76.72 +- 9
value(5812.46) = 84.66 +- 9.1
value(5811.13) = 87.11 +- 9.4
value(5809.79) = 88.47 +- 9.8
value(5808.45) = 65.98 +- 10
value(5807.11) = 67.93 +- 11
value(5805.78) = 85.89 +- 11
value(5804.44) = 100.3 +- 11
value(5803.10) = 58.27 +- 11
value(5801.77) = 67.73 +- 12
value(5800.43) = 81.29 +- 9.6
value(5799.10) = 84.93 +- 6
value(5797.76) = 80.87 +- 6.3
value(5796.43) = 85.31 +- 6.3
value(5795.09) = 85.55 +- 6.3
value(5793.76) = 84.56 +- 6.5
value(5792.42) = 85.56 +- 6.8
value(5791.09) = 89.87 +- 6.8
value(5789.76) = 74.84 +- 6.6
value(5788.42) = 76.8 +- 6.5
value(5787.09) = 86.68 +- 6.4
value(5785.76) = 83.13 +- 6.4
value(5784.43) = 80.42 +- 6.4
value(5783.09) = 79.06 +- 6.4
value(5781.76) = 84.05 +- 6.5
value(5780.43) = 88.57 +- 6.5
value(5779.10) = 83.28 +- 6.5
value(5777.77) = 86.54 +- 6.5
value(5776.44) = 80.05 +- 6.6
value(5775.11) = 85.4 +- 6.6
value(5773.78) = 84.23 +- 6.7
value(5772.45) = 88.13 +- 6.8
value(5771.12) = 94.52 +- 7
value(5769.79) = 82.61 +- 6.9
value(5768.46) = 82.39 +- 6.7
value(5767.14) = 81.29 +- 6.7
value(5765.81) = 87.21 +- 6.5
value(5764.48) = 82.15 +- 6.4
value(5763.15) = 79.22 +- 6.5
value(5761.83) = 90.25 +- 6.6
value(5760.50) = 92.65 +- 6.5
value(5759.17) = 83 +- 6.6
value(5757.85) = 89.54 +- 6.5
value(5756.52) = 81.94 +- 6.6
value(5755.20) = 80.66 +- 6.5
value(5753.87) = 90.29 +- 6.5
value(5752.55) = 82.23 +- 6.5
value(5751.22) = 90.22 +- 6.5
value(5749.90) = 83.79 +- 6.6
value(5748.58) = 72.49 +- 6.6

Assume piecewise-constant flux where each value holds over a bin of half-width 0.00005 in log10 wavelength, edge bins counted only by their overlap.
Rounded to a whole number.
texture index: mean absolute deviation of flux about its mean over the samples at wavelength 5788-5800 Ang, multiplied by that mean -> 313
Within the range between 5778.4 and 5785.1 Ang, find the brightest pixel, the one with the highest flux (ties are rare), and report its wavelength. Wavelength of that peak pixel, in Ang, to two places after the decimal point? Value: 5780.43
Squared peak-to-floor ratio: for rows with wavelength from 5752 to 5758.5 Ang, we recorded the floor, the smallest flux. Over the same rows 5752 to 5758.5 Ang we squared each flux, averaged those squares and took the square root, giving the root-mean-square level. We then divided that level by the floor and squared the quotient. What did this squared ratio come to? 1.11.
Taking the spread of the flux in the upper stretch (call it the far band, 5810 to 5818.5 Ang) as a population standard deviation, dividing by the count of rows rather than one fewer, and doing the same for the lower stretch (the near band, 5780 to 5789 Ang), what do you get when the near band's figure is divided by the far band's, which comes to 0.42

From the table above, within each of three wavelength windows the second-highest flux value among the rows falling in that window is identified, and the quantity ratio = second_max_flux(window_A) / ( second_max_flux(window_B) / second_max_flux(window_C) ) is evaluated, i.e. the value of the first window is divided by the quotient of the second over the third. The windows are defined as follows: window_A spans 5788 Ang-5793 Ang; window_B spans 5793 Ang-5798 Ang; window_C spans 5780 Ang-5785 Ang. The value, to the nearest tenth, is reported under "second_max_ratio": 84.3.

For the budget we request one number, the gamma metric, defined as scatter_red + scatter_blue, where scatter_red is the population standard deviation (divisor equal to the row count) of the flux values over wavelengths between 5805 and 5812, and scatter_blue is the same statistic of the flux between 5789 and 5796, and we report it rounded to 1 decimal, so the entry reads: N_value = 14.9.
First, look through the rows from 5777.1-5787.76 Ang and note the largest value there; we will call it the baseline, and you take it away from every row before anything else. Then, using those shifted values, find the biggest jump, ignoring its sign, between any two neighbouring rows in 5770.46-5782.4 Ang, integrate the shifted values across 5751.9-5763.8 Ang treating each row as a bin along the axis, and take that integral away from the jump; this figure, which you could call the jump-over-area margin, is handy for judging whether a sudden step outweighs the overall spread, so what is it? 43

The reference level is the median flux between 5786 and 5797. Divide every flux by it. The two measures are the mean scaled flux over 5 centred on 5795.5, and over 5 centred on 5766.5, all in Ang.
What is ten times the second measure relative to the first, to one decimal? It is 9.9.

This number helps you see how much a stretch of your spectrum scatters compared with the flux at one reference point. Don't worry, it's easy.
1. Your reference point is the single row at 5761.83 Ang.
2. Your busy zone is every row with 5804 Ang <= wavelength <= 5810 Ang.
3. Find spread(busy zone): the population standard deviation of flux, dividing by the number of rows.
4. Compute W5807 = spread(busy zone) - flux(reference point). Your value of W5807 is -77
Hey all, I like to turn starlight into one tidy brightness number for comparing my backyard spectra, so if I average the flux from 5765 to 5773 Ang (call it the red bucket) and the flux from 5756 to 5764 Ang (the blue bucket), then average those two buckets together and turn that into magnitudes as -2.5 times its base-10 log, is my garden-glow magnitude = -4.84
